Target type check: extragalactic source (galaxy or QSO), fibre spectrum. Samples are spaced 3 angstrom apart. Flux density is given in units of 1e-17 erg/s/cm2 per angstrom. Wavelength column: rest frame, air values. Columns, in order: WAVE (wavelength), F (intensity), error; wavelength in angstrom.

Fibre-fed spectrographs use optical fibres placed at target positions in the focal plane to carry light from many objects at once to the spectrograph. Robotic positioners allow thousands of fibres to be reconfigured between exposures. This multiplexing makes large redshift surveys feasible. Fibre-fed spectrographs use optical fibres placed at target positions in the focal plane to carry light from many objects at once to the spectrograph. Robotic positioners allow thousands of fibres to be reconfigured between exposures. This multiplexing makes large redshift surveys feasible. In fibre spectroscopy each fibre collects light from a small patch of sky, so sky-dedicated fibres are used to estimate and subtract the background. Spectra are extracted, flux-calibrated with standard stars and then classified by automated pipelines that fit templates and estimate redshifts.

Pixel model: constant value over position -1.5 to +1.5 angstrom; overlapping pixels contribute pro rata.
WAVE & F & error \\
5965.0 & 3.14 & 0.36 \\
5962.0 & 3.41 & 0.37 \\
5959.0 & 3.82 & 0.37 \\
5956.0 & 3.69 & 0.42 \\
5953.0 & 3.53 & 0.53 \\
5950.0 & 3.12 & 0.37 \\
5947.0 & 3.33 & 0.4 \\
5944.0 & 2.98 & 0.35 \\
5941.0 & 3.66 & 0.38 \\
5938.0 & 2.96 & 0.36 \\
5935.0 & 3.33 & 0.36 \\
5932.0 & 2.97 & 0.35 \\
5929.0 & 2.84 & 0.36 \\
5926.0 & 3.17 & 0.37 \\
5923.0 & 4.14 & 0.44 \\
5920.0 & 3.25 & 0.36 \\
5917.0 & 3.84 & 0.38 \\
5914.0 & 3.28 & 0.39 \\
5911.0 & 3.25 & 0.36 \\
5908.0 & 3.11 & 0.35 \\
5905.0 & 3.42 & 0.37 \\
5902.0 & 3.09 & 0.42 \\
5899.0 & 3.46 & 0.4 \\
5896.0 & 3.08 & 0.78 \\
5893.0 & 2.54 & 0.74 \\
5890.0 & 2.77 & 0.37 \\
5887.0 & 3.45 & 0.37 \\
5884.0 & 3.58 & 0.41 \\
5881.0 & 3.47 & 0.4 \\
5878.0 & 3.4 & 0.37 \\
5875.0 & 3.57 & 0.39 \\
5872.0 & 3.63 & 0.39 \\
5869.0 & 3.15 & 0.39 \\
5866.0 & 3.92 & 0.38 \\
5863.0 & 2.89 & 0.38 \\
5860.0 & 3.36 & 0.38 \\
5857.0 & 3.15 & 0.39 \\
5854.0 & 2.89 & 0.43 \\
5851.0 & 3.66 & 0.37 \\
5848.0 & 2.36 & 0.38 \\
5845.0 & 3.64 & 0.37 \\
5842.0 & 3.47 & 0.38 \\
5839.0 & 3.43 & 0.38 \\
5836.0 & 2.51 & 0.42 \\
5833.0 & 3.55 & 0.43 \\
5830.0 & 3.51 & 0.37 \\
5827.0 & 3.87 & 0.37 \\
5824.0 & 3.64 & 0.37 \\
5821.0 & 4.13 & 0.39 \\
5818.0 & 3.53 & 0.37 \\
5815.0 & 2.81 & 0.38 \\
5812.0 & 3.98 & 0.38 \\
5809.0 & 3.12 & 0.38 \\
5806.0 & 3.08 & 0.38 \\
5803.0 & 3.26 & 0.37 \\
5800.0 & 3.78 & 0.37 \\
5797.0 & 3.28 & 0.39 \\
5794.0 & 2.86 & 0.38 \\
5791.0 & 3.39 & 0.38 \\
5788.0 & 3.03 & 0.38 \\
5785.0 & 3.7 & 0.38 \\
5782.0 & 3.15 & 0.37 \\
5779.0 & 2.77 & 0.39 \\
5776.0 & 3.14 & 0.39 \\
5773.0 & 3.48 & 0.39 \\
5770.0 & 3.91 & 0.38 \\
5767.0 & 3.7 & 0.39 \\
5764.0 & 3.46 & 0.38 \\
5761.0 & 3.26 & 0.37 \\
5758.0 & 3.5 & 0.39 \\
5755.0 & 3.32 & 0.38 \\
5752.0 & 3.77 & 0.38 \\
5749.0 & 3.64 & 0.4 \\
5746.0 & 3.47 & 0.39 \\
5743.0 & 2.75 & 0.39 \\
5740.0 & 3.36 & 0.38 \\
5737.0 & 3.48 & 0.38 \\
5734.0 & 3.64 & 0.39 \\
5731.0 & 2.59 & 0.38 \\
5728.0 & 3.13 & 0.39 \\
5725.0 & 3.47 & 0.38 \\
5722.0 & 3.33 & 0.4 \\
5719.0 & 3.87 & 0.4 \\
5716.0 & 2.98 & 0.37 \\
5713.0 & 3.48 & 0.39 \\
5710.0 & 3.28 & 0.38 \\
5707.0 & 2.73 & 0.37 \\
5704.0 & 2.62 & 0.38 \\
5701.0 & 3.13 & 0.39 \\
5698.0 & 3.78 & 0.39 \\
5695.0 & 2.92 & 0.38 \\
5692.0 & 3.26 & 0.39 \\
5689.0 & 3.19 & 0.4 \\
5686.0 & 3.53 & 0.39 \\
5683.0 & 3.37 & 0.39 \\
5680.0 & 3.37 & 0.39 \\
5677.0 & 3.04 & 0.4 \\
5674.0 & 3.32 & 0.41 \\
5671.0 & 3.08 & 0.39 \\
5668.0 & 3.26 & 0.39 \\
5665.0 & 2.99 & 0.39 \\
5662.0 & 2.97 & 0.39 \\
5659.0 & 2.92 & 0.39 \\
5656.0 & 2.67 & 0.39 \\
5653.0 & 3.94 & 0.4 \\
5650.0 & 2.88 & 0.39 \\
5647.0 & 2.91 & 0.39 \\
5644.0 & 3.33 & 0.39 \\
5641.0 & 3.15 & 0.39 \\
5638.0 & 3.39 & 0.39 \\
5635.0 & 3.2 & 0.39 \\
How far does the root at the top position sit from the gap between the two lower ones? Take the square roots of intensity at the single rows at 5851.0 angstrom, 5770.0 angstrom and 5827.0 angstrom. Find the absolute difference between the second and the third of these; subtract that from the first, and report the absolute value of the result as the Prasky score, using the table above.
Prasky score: 1.90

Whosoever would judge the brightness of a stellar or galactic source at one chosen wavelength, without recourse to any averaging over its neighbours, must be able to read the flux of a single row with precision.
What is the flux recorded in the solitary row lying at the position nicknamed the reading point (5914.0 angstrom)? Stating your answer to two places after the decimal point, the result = 3.28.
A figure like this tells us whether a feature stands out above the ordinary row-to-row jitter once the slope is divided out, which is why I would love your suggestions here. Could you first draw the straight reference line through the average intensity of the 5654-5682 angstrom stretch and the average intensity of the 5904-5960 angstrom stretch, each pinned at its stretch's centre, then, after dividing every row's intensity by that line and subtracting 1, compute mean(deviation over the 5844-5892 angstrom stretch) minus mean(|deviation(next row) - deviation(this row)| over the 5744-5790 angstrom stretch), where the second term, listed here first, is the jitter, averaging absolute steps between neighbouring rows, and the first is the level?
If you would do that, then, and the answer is -0.10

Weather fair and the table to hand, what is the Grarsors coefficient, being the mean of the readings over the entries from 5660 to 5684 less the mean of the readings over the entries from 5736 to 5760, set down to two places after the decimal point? -0.24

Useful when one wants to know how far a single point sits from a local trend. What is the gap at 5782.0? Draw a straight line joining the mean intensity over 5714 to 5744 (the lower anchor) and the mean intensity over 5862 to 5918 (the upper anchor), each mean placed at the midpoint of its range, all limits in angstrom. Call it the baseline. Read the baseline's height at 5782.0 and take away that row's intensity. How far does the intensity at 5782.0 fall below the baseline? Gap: 0.1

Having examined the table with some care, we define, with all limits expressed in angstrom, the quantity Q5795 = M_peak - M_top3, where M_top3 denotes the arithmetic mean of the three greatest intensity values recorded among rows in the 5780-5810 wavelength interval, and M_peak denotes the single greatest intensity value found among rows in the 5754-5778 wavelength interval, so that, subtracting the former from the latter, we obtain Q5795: 0.287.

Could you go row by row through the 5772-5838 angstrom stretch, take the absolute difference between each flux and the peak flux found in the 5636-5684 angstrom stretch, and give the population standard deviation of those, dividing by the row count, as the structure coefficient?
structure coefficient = 0.377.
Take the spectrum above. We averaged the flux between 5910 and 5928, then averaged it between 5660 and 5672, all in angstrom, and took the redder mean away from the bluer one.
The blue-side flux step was -0.41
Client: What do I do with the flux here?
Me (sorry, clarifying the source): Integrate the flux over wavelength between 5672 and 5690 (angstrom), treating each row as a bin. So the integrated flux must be 59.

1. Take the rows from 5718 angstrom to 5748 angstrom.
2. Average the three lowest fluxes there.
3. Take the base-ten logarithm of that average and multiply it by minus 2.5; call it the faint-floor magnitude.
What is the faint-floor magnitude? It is -1.13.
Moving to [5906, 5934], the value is -1.18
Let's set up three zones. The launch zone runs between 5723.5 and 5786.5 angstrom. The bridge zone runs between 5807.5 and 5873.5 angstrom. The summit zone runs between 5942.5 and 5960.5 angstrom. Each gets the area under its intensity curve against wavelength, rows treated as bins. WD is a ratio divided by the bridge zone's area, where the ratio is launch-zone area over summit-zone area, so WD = 0.016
